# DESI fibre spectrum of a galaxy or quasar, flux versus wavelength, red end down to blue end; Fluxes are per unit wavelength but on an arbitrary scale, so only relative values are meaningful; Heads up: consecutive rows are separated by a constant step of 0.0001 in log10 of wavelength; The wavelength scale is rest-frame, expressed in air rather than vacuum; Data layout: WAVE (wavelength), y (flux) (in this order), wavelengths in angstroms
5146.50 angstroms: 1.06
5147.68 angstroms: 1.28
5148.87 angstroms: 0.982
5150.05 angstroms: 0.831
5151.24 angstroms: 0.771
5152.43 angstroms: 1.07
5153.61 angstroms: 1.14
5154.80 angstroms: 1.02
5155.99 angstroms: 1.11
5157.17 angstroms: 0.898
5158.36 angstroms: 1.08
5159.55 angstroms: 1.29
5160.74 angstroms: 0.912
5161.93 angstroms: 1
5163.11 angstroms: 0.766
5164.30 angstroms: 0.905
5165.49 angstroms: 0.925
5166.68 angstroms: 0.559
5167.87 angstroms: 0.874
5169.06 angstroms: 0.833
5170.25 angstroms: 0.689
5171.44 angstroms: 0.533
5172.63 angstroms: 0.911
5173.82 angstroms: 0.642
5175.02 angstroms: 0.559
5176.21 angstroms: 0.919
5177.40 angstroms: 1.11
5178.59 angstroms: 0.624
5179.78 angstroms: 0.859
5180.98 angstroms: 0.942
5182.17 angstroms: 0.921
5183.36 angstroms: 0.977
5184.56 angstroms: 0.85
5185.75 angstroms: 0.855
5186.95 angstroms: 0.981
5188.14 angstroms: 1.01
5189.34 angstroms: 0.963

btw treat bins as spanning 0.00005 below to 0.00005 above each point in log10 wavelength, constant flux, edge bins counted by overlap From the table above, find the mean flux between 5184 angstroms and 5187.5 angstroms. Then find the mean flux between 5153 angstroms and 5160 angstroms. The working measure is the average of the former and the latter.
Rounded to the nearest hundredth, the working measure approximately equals 0.99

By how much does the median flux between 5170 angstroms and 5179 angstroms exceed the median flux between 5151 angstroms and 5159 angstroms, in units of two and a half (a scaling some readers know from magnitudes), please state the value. -0.16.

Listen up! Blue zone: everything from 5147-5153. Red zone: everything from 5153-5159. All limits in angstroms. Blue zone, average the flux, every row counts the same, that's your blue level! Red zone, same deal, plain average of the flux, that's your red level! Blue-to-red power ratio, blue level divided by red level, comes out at 0.94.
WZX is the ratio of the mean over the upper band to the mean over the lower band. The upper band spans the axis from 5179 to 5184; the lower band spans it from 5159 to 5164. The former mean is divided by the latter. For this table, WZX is 0.93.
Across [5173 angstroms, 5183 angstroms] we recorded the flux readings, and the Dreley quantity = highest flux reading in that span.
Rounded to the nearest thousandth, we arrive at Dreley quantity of 1.110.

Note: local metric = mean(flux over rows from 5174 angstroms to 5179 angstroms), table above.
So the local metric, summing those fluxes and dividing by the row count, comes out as 0.80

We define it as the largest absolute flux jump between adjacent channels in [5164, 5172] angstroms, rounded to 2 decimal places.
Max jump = 0.37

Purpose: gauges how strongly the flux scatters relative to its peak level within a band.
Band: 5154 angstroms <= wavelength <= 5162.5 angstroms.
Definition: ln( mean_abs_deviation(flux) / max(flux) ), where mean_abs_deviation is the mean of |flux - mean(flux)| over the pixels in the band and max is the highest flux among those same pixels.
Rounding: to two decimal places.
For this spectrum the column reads -2.57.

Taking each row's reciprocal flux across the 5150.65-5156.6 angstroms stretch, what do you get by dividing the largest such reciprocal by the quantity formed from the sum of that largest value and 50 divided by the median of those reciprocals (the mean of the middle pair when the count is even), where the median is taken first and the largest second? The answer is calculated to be 0.024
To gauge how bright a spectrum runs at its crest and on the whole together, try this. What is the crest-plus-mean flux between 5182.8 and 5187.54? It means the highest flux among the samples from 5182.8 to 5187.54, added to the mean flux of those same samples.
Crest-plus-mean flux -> 1.9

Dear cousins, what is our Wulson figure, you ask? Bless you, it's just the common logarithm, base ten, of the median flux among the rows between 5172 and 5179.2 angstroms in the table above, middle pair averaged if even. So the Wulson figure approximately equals -0.11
